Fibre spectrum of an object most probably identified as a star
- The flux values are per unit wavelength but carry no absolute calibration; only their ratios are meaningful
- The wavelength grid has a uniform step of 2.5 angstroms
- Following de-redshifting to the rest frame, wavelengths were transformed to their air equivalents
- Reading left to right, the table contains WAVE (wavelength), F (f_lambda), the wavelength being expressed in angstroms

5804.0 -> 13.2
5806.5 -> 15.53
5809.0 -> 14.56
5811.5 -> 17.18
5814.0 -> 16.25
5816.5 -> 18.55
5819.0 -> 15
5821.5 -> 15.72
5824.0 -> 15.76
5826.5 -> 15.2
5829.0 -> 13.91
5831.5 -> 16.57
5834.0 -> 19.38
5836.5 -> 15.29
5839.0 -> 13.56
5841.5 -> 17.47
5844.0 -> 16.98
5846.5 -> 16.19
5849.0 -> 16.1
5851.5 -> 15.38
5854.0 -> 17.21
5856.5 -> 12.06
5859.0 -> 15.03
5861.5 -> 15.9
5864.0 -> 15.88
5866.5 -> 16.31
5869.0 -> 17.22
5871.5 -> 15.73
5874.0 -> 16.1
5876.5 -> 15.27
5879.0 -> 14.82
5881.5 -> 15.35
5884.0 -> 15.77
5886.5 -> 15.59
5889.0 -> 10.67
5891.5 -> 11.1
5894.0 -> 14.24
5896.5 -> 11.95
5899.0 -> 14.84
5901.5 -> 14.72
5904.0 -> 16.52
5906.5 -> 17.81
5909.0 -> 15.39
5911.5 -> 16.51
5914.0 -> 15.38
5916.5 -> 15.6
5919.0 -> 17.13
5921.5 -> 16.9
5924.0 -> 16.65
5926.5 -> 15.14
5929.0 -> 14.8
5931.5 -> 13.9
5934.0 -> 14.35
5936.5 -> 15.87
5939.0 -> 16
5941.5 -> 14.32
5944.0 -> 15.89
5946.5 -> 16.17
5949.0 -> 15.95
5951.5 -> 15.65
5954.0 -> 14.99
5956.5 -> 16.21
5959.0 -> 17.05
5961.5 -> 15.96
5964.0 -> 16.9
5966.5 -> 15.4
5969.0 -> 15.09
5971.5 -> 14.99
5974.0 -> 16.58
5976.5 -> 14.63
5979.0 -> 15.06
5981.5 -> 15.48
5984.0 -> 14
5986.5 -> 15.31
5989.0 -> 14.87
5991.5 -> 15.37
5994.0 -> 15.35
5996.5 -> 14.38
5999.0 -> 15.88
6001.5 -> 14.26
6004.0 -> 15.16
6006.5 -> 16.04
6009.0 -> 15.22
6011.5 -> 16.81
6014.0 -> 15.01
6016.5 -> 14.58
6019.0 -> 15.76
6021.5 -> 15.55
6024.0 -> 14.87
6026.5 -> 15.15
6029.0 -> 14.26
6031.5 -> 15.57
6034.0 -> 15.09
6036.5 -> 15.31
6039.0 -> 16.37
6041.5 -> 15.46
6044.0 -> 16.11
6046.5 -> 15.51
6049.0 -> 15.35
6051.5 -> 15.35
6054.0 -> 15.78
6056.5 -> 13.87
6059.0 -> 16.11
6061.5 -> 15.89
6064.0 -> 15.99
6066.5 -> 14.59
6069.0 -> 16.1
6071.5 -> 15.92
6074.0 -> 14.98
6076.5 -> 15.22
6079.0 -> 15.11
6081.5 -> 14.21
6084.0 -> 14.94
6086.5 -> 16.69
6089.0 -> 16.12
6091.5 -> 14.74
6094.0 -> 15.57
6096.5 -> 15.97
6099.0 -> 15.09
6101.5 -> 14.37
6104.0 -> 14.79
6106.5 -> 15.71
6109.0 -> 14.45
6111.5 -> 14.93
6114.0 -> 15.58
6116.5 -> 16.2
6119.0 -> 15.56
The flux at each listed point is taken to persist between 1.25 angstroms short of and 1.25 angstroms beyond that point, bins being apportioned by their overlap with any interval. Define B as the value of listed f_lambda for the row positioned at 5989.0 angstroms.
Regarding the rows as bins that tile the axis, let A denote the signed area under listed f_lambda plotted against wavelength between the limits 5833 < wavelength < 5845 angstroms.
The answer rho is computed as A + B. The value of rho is 212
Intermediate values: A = 198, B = 14.87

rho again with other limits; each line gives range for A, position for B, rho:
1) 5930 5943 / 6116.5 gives 210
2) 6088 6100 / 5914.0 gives 201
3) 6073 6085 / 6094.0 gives 194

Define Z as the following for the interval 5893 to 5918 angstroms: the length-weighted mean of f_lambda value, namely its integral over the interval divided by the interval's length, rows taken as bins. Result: 15.3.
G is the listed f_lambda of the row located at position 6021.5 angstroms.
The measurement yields 15.55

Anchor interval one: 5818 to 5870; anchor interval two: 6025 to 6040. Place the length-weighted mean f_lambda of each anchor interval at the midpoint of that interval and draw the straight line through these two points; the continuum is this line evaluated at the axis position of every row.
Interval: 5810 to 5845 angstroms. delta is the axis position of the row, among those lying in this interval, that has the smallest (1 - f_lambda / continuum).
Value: 5834.0 angstroms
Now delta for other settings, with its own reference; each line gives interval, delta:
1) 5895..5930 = 5906.5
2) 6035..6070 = 6039.0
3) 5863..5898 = 5869.0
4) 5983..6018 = 6011.5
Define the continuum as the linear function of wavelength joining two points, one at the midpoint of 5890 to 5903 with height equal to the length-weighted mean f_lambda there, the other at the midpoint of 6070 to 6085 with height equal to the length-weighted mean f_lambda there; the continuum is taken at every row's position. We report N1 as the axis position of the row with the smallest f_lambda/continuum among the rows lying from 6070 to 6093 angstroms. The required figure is 6081.5 angstroms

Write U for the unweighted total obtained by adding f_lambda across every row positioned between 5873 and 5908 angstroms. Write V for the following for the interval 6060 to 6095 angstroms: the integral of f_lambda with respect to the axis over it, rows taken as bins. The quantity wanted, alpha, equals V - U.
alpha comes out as 336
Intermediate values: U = 205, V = 540.3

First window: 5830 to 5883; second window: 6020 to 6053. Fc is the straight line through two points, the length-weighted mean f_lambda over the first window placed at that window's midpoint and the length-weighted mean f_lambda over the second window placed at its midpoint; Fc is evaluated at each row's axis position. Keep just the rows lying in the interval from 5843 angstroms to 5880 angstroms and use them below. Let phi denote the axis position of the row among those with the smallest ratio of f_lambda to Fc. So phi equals 5856.5 angstroms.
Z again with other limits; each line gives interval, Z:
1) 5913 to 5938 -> 15.6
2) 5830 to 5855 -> 16.4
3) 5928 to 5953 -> 15.3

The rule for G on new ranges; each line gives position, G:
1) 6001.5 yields 14.26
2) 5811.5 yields 17.18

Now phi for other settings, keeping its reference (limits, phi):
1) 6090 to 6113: 6101.5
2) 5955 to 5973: 5971.5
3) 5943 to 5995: 5984.0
